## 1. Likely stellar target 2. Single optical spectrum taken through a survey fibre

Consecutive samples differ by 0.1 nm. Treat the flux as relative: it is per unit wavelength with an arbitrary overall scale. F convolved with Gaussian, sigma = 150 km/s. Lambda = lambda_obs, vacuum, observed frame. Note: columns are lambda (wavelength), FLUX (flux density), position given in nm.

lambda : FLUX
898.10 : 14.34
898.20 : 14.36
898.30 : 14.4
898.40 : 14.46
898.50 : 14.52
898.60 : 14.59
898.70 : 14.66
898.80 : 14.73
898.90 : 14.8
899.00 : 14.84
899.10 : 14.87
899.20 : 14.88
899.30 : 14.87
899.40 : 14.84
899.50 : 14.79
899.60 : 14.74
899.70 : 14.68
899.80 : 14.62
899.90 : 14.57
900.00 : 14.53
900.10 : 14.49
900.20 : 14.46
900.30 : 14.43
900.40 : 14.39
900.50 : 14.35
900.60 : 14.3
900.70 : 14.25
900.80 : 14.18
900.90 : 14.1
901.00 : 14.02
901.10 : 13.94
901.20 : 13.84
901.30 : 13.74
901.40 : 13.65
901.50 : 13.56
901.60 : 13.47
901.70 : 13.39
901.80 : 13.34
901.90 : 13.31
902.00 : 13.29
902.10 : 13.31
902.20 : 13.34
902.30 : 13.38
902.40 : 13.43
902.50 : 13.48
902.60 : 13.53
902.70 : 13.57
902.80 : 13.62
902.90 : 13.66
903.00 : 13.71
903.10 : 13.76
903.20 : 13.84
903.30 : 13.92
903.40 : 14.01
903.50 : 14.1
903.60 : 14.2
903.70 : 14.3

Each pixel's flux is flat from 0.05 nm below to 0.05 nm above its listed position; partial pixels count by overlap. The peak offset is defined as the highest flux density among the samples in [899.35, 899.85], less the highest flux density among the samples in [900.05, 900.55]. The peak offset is 0.35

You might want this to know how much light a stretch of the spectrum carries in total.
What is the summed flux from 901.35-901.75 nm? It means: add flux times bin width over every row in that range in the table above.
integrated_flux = 5.41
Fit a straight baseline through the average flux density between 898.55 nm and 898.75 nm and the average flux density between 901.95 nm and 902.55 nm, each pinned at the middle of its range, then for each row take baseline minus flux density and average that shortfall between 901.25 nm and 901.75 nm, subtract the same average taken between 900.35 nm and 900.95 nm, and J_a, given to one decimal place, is 0.4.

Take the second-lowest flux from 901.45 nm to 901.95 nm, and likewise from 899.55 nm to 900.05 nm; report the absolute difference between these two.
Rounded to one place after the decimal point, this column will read 1.2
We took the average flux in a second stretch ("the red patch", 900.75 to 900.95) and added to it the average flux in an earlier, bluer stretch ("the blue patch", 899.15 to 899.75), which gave 28.9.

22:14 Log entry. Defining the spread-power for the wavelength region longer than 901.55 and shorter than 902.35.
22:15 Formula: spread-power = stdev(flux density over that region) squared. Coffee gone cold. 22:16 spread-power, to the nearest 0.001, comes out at 0.003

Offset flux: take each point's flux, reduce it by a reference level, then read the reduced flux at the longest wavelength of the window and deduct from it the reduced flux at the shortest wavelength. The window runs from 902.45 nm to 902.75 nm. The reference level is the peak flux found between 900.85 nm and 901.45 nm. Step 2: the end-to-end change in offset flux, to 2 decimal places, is 0.09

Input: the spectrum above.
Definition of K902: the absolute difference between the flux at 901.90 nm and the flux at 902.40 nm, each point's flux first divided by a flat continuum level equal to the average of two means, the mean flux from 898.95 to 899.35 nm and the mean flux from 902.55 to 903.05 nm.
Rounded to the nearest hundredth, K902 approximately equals 0.01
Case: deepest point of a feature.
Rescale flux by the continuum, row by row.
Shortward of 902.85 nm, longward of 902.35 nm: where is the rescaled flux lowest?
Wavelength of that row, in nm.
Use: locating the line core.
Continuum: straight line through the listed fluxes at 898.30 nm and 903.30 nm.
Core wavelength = 902.40 nm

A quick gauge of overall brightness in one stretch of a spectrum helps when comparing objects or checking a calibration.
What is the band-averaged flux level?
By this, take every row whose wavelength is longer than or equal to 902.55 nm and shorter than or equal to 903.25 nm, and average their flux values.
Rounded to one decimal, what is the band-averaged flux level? 13.7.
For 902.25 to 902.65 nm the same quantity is 13.5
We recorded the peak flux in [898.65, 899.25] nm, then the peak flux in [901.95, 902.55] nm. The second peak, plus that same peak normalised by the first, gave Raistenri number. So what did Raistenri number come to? 14.4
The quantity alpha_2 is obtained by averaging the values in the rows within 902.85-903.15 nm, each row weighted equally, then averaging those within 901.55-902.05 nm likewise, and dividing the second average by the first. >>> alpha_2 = 0.97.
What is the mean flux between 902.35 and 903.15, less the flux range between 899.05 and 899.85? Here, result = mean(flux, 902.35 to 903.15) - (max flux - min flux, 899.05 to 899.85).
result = 13.3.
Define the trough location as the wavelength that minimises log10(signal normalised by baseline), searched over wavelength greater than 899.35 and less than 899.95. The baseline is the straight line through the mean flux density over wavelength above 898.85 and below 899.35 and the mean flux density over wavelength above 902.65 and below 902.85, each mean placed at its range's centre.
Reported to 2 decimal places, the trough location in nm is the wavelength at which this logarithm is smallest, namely 899.90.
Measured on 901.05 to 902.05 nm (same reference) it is 901.80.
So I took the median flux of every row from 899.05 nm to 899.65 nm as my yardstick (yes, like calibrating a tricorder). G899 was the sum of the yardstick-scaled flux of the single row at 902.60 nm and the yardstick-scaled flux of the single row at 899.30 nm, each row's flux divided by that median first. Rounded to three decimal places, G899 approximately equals 1.912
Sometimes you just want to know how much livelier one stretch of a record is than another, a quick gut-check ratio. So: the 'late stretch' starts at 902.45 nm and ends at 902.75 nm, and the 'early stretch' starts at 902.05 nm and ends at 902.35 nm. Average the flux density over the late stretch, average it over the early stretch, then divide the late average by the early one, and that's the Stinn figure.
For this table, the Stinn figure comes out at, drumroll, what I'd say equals 1.01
